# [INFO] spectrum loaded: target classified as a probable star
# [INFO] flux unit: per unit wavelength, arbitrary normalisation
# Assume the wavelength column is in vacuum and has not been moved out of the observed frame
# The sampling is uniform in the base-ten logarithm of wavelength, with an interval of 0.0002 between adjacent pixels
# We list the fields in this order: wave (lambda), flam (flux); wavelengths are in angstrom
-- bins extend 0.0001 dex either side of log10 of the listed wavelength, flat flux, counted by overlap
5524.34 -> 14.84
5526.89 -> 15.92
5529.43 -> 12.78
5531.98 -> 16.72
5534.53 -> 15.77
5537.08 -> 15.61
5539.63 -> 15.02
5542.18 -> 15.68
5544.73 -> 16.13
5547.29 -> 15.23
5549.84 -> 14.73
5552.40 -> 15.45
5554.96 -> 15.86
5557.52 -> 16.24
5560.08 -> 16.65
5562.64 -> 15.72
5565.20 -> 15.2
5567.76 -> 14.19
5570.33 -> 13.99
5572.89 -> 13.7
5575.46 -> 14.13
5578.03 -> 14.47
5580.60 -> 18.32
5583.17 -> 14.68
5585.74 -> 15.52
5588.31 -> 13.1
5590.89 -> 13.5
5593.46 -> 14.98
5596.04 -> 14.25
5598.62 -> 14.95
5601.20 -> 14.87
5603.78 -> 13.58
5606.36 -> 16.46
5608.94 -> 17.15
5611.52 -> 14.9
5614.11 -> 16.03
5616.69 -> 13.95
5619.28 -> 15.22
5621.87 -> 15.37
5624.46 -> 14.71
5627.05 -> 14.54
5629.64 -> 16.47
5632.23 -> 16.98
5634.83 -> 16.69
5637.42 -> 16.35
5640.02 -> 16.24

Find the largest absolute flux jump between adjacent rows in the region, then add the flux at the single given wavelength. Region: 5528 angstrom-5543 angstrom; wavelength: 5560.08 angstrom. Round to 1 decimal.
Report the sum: 20.6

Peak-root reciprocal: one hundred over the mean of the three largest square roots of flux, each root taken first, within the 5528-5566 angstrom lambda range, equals 24.6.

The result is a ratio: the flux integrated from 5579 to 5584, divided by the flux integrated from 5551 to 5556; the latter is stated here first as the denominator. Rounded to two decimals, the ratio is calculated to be 1.06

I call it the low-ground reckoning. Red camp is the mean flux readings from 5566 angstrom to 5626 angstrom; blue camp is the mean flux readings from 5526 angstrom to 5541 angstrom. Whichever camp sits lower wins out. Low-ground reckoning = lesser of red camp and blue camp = 14.9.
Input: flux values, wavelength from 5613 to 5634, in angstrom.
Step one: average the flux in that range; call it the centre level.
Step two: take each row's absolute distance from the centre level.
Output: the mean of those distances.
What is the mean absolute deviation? 0.81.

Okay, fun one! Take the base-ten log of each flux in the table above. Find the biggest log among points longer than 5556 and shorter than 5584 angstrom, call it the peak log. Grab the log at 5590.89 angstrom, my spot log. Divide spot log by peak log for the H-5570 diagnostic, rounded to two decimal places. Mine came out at 0.90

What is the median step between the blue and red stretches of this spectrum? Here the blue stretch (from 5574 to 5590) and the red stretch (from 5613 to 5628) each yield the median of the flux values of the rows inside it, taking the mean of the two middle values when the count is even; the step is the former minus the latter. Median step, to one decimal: -0.4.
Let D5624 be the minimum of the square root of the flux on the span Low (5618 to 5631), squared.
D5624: 14.5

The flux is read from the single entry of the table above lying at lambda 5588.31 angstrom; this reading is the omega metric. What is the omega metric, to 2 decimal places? 13.10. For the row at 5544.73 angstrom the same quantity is 16.13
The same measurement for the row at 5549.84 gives 14.73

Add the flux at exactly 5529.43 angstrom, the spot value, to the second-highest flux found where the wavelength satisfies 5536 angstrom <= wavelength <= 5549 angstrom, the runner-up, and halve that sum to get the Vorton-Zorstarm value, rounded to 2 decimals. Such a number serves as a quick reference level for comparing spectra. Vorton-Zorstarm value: 14.23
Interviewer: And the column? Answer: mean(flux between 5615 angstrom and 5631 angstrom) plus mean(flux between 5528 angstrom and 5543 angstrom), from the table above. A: 30.3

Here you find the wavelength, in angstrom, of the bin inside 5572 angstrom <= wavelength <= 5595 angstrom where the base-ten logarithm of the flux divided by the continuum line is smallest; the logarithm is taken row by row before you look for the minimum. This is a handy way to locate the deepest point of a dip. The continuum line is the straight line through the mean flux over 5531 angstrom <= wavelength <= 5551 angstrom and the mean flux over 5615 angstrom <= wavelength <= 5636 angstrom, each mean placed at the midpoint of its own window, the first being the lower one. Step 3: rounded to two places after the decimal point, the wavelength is 5588.31 angstrom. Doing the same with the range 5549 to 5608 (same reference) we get 5588.31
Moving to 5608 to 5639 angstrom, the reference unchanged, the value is 5616.69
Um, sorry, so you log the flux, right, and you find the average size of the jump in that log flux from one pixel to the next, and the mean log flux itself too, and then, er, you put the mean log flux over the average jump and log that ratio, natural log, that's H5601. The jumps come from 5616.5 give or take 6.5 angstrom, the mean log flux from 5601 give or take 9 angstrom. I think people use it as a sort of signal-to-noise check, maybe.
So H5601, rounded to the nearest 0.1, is 3.6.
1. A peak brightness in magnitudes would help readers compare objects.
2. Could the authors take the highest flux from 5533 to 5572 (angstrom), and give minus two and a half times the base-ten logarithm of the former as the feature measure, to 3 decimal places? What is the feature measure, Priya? -3.054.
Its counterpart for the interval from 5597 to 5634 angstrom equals -3.086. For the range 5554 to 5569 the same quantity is -3.054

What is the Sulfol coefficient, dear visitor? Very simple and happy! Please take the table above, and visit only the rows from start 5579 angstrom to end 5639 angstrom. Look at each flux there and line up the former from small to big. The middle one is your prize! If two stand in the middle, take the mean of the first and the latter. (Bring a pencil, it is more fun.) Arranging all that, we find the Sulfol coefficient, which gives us 15.0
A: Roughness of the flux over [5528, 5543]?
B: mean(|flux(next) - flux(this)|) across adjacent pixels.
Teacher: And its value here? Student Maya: 1.3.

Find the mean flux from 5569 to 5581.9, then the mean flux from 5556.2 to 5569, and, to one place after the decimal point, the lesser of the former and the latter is 14.9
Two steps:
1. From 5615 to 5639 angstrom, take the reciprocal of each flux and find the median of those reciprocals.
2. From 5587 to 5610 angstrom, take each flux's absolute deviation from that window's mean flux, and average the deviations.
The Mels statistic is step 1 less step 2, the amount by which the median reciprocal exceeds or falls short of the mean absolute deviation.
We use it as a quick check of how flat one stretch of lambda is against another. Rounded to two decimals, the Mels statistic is -0.96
